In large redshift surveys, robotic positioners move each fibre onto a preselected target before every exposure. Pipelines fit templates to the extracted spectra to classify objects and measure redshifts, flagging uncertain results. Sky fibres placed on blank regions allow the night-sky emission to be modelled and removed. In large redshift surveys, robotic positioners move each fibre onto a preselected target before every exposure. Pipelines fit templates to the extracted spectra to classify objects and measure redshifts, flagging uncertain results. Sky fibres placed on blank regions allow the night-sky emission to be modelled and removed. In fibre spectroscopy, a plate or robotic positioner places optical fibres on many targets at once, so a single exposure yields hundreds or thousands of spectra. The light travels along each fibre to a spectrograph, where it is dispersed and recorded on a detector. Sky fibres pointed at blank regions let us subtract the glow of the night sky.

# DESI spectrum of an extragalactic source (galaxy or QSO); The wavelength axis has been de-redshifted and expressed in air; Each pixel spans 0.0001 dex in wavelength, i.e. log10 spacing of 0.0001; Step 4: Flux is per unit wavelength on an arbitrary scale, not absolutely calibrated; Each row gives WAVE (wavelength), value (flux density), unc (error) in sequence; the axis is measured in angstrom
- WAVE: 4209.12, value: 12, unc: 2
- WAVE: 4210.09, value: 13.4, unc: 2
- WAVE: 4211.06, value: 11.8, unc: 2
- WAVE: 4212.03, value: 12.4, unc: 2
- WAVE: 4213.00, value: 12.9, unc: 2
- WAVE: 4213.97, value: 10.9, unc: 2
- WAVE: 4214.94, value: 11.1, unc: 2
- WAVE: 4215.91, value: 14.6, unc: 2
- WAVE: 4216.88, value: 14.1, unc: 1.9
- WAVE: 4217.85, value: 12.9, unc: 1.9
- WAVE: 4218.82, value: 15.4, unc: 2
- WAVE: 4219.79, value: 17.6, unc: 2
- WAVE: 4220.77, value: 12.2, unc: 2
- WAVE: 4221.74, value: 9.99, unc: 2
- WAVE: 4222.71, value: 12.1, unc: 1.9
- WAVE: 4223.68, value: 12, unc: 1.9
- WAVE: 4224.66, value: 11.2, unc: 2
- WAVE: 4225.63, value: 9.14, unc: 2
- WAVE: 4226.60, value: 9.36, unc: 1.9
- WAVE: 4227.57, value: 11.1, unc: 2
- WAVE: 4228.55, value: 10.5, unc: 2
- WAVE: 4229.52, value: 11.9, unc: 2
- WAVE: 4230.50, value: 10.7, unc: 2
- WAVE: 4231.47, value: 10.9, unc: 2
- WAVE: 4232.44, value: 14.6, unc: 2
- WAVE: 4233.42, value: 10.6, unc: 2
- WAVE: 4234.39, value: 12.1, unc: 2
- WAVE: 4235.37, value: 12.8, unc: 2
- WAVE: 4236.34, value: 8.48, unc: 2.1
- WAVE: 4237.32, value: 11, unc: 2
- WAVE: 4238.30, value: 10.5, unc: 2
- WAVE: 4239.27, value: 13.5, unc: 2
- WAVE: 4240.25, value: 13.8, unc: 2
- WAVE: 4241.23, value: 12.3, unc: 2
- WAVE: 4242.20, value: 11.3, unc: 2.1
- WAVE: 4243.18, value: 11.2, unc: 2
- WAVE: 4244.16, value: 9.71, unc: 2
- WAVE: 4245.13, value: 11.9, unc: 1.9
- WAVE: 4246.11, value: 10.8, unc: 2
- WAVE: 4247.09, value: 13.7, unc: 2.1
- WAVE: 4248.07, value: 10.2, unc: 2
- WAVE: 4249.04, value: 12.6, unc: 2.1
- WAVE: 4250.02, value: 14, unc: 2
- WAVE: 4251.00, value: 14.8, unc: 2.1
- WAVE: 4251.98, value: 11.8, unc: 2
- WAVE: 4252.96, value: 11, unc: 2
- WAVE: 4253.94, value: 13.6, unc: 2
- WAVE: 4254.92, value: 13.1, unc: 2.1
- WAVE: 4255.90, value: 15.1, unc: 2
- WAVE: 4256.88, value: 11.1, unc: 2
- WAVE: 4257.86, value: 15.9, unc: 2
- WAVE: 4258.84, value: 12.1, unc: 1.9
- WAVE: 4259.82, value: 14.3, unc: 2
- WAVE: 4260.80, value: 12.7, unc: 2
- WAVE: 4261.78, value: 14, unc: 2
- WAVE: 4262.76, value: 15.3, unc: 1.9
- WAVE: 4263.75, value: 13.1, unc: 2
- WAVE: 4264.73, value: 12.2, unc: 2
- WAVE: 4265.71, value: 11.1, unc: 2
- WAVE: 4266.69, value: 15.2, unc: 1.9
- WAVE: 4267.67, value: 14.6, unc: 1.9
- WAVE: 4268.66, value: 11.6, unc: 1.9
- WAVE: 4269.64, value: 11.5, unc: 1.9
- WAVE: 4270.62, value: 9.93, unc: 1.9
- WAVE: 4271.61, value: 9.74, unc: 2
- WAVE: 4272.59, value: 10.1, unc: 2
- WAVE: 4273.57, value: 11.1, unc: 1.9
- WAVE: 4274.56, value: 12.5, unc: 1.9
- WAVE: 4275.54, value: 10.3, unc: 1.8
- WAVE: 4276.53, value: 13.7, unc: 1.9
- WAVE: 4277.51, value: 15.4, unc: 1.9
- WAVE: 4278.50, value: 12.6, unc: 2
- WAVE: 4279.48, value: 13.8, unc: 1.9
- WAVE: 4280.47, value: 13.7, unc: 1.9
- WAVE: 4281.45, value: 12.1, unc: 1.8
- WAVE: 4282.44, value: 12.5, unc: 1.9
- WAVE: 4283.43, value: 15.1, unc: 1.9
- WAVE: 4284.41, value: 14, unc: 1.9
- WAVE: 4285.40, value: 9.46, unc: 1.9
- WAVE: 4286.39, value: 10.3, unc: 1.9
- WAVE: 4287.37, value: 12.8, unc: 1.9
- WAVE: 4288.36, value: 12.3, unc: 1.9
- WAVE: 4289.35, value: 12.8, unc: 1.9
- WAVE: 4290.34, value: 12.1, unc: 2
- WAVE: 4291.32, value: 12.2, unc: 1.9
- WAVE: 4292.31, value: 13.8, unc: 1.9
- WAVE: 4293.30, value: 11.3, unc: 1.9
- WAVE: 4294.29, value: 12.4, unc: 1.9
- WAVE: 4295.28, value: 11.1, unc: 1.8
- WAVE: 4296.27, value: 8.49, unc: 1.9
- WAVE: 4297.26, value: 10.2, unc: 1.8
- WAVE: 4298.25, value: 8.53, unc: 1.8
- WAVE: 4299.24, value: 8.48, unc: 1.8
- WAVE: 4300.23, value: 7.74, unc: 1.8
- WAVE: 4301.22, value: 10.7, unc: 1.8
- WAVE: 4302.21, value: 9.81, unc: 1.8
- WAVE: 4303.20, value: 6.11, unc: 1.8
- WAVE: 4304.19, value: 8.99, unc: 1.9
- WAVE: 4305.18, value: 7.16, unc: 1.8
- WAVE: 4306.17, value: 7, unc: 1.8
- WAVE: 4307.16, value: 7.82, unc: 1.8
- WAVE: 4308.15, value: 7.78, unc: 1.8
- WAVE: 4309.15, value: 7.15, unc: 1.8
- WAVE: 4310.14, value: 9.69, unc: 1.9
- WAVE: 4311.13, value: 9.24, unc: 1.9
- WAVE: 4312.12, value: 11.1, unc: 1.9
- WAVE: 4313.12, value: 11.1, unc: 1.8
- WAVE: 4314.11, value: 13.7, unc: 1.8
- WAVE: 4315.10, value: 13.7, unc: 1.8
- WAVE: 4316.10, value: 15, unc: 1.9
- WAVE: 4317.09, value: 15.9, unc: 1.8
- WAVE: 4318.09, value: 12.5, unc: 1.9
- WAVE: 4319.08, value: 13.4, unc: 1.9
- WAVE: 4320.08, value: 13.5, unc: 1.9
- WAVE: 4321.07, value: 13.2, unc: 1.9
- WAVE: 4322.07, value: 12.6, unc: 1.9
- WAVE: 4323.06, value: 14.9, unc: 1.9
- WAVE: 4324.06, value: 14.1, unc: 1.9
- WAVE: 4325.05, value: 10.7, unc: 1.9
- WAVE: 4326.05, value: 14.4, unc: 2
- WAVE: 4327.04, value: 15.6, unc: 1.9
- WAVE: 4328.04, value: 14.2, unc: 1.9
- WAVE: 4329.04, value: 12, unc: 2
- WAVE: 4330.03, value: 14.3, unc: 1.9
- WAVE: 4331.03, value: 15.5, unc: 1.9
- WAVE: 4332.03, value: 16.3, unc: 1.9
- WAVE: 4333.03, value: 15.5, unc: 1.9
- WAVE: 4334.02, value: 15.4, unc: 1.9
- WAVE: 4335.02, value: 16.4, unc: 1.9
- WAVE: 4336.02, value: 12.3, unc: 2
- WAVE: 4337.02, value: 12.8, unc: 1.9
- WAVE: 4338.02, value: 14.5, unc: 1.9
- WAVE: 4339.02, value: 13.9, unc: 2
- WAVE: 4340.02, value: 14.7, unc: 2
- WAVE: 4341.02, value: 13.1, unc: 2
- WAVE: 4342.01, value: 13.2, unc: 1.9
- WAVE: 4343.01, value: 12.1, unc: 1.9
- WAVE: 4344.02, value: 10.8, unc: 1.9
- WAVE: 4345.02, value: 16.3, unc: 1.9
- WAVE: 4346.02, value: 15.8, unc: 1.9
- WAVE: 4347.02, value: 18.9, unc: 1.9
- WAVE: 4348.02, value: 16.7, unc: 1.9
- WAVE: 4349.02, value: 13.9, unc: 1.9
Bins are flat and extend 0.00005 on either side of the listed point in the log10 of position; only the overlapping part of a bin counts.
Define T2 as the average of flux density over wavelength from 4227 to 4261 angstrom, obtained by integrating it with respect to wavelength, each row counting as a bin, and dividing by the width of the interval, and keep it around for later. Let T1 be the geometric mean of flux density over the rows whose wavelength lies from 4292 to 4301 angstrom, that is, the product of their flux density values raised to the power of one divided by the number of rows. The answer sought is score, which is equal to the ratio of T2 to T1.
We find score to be 1.21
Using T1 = 10.0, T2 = 12.2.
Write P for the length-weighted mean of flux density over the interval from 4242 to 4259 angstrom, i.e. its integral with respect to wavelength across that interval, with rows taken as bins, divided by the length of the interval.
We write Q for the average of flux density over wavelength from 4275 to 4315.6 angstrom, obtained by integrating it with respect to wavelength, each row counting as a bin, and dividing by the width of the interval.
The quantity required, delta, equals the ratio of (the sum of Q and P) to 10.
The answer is 2.34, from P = 12.5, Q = 10.9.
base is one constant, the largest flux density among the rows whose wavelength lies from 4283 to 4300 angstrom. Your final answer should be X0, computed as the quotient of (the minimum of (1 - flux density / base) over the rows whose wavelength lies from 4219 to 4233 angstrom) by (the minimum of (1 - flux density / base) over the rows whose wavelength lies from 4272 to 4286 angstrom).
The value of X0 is 8.3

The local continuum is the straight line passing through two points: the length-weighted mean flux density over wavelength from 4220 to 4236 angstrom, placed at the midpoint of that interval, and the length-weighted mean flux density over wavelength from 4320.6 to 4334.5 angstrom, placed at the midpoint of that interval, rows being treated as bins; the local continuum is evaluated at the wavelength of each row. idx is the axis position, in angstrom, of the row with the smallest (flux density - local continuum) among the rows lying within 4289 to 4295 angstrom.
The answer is 4293.30 angstrom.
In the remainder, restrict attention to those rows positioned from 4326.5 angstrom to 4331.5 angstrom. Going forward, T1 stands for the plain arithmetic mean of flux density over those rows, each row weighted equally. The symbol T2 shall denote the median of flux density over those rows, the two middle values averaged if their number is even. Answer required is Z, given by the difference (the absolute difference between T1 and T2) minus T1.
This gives -14.3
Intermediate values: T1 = 14.3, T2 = 14.3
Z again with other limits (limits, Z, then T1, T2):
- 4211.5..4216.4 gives -12.4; 12.4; 12.4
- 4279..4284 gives -13.2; 13.4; 13.7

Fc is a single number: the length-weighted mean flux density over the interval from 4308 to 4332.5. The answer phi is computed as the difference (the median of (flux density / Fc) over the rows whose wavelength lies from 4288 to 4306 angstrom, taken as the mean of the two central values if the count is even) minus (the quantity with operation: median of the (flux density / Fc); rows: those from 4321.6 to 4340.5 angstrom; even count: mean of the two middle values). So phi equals -0.31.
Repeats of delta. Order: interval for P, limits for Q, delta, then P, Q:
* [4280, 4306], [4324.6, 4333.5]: 2.52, 10.9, 14.3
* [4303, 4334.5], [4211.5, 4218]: 2.49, 12.2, 12.7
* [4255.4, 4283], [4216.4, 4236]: 2.48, 12.8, 12.0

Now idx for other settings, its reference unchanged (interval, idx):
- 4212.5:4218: 4213.97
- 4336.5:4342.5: 4337.02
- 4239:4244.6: 4244.16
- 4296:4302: 4300.23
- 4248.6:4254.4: 4252.96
